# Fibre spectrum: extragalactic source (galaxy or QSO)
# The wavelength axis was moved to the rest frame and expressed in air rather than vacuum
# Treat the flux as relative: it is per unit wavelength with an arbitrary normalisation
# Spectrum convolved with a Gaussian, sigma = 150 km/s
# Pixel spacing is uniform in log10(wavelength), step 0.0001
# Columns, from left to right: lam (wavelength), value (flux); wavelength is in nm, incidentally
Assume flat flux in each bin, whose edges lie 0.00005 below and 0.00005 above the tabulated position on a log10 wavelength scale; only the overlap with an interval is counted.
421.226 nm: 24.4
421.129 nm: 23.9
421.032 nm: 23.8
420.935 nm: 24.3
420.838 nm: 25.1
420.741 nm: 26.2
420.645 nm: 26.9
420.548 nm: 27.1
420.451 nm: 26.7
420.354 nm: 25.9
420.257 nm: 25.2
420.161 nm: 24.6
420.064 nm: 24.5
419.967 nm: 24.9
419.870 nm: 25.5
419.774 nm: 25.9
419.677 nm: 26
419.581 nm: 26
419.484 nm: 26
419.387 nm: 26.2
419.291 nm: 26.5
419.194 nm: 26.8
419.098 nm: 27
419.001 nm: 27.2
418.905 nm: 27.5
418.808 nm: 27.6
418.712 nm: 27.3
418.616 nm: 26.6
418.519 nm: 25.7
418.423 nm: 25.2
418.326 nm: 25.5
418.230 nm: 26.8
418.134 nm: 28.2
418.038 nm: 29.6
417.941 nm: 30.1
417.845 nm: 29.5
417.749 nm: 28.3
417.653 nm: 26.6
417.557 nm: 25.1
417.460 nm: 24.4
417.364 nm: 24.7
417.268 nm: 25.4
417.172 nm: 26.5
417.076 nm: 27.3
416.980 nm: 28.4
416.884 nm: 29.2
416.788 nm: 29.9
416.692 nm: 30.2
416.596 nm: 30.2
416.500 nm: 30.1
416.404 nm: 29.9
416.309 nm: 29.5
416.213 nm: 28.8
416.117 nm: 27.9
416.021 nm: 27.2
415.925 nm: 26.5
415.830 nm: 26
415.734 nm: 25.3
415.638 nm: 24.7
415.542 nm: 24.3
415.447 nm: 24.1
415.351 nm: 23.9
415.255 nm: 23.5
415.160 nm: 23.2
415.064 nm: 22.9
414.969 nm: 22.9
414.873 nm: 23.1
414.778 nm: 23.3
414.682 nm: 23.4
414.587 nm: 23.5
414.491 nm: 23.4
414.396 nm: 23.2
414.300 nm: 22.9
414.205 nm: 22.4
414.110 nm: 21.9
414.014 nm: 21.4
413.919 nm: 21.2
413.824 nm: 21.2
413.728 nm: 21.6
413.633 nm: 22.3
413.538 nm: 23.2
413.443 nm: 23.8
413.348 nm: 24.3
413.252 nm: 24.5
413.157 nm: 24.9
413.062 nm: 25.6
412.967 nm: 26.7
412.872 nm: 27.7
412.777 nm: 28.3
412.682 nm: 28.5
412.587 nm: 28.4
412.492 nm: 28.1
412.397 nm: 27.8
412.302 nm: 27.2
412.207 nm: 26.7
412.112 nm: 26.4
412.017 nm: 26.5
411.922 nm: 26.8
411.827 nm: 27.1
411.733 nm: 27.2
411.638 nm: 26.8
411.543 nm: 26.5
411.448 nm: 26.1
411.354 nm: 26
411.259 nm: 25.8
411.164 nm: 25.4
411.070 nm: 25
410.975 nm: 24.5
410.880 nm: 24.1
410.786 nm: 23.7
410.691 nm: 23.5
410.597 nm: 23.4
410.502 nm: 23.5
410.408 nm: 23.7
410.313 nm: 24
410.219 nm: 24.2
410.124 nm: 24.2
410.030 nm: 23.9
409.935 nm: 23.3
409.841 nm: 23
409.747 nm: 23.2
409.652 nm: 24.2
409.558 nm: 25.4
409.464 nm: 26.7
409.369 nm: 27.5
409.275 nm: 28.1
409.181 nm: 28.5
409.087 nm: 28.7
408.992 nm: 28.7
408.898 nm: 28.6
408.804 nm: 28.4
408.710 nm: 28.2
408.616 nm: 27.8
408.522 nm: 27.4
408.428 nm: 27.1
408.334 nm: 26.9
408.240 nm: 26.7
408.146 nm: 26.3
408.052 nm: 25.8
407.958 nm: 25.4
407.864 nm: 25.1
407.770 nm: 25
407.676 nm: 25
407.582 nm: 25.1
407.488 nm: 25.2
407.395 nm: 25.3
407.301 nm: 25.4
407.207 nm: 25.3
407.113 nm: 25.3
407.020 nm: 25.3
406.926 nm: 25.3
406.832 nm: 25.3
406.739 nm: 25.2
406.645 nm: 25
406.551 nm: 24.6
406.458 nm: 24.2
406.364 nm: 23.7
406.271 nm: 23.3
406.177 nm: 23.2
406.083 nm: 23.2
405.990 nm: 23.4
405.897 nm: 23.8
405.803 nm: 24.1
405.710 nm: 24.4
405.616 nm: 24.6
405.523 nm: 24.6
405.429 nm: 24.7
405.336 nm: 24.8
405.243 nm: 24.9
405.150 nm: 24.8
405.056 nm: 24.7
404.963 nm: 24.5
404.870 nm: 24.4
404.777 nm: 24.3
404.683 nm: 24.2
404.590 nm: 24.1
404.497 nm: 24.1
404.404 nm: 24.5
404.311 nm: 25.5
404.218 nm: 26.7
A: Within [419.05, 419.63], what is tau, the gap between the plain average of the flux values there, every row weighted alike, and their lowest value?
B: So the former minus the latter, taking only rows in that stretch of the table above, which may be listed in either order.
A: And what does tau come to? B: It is 0.4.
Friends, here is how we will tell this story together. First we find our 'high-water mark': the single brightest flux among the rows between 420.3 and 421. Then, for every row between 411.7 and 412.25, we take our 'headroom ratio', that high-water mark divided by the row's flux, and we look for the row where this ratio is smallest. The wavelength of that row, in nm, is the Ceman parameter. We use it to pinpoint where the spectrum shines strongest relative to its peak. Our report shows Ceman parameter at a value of 411.733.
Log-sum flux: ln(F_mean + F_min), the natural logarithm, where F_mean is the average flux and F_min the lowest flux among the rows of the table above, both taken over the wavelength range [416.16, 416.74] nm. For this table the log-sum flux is 4.07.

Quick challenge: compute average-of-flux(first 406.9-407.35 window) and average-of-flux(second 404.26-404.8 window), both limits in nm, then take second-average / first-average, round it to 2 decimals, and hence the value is 0.97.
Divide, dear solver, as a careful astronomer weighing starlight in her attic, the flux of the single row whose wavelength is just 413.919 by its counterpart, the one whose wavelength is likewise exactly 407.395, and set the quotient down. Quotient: 0.84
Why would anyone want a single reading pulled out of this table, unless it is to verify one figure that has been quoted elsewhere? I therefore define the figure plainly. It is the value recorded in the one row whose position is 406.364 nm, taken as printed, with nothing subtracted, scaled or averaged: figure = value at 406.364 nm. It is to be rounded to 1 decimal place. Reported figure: 23.7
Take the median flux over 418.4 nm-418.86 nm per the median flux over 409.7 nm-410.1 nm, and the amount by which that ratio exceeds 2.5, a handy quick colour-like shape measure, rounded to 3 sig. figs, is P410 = -1.36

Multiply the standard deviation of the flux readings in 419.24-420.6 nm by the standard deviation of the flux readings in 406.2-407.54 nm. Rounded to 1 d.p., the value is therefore 0.5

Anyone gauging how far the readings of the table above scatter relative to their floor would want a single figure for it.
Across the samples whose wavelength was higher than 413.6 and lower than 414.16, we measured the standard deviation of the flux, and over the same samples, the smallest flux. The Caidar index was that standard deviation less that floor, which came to -20.8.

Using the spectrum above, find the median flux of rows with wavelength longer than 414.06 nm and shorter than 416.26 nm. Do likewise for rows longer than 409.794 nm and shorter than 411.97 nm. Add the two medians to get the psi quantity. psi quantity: 47.7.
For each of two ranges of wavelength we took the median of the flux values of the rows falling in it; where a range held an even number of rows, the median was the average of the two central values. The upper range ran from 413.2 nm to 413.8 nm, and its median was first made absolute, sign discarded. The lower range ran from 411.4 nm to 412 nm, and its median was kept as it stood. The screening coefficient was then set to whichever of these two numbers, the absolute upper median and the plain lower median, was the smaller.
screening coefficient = 23.5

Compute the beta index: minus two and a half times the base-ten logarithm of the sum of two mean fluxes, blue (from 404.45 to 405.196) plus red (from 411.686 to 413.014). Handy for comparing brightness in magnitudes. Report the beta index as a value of -4.29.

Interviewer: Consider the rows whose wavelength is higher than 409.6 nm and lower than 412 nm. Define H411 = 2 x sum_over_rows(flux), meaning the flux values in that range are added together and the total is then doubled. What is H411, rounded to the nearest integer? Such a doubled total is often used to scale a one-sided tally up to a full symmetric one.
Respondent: 1238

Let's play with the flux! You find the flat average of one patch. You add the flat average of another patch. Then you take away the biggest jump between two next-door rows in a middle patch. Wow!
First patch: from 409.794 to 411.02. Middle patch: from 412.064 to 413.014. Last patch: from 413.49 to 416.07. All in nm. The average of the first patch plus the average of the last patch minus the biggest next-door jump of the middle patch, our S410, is 46.2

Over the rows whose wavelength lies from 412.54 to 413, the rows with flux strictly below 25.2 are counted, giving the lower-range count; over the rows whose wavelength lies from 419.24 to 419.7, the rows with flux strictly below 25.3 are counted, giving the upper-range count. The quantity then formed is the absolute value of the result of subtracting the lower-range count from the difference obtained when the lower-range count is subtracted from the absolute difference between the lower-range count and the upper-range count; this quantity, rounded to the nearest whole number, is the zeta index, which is 0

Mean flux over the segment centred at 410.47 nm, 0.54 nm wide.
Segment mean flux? 23.7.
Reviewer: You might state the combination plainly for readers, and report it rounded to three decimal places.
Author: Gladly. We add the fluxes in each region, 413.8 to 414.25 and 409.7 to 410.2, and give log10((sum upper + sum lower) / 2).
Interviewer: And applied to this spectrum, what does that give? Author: 2.053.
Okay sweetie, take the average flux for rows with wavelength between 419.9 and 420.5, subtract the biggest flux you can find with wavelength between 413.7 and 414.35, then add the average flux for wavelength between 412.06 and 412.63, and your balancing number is 30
